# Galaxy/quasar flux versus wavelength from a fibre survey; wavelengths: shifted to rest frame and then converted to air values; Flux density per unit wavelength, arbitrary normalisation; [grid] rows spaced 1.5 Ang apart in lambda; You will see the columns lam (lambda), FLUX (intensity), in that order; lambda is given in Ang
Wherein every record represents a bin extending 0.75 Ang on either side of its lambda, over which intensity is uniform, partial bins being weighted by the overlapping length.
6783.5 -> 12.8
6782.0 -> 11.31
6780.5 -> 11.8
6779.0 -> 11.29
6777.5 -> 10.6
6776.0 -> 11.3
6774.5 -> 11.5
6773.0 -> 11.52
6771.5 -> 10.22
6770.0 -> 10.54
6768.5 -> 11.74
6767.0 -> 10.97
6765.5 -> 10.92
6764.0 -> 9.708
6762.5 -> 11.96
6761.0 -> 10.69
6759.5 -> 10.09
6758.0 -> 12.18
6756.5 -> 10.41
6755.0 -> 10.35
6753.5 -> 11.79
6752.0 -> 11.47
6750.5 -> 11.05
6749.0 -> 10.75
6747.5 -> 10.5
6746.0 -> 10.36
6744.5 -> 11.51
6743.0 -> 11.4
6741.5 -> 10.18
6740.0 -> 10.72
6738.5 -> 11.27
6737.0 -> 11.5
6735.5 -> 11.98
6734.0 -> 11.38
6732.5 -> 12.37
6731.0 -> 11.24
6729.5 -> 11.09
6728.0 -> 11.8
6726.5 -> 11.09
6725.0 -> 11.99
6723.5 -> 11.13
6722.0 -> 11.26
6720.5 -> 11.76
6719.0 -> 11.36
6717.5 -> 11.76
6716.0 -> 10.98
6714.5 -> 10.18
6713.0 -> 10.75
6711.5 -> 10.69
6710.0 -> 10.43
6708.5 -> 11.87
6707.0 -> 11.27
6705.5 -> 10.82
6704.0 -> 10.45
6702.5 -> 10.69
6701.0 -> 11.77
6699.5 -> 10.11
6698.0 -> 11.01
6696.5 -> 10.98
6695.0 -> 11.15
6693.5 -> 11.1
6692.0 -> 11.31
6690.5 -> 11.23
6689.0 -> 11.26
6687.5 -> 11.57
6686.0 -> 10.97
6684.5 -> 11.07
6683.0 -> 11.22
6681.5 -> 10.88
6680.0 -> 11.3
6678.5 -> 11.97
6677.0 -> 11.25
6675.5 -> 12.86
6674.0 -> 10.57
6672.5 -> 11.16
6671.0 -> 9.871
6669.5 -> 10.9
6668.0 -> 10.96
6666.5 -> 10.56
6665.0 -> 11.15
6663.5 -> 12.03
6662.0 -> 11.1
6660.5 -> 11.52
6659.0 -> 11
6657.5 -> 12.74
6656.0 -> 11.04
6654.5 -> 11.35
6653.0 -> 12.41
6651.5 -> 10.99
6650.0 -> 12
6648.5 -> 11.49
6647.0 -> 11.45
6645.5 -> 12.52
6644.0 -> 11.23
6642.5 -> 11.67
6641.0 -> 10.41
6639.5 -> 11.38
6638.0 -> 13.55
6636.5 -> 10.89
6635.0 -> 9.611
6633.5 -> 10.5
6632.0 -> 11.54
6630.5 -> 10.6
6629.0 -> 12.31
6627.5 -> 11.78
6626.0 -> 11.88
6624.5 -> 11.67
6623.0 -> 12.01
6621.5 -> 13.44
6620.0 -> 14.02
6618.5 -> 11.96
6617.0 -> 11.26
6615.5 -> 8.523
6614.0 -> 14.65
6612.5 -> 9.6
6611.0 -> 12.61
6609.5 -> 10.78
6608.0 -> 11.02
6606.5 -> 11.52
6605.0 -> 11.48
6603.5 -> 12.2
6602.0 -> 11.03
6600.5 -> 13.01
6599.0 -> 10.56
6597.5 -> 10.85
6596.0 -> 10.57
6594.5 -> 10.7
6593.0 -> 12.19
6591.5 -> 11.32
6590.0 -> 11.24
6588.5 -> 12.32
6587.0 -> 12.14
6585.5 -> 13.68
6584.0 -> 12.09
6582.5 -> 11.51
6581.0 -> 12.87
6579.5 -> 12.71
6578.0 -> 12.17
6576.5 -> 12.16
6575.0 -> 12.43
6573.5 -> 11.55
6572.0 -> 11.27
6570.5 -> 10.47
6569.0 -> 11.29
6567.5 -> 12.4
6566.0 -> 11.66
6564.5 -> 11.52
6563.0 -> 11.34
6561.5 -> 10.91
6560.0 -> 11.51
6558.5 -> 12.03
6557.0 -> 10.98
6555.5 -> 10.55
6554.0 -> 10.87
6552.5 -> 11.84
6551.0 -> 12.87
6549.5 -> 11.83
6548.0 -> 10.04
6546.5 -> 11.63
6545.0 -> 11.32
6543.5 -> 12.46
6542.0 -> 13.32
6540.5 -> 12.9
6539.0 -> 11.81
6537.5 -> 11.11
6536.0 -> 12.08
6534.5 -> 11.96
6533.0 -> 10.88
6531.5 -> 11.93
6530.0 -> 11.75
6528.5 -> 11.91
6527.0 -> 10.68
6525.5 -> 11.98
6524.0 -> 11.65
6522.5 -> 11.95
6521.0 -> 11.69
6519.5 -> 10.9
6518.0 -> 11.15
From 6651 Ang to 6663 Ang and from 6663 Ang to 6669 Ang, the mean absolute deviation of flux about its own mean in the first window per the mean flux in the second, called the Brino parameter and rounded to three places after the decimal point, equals 0.047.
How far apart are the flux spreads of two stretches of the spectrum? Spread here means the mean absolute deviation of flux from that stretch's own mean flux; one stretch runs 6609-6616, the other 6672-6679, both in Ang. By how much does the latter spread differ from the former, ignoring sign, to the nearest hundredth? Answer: 1.24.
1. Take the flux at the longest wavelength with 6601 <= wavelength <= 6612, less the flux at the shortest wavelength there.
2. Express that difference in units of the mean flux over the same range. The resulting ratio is 0.14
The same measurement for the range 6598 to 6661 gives 0.08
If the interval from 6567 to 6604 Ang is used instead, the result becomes -0.02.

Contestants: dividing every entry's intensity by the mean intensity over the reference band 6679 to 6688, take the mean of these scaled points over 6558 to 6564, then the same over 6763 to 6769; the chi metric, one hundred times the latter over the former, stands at 95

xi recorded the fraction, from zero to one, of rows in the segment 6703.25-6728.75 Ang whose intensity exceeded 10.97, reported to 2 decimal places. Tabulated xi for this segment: 0.65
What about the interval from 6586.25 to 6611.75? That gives 0.71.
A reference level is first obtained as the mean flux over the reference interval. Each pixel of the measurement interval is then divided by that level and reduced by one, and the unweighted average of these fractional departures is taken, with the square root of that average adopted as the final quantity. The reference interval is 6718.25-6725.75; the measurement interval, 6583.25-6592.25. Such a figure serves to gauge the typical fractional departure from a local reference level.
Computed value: 0.23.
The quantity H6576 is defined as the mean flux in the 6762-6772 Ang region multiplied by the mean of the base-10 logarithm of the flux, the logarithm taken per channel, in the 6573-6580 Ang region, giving 11.8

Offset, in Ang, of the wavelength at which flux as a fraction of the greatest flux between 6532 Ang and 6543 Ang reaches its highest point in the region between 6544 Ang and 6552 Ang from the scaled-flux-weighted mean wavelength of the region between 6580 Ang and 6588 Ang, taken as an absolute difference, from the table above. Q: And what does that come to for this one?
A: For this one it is 33.0 Ang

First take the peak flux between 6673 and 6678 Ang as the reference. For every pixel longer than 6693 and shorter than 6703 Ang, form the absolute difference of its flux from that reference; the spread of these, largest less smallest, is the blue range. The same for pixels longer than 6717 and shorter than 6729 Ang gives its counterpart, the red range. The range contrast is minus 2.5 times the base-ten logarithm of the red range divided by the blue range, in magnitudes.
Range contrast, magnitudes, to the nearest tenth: 0.7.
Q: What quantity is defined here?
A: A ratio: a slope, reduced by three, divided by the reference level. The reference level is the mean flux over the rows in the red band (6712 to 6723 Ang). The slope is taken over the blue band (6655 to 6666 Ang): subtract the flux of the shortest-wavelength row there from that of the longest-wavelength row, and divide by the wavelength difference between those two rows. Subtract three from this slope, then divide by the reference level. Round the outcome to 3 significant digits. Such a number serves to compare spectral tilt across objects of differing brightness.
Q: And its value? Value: -0.268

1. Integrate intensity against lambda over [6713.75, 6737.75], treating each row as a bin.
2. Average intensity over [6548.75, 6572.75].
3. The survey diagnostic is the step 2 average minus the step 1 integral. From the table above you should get -263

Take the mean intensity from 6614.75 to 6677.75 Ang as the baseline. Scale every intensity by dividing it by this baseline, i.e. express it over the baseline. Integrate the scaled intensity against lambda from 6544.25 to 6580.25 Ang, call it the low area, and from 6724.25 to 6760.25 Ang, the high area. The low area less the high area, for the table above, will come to 1.2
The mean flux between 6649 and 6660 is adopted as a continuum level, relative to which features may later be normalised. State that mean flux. 11.6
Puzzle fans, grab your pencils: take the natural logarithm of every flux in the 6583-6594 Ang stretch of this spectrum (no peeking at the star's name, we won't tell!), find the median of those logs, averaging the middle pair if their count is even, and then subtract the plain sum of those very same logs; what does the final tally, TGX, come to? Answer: -15.0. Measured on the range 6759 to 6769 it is -14.3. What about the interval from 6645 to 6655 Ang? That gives -14.8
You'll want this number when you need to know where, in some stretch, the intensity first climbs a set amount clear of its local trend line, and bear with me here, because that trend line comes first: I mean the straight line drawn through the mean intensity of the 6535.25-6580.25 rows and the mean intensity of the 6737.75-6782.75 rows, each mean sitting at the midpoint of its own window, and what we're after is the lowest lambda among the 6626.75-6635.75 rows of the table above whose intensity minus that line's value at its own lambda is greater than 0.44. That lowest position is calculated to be 6629.0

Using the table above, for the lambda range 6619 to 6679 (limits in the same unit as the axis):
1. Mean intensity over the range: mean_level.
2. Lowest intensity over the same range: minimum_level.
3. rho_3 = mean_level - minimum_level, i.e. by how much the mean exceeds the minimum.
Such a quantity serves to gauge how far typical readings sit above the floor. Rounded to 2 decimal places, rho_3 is 1.92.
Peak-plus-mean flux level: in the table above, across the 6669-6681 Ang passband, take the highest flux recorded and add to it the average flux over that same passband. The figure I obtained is 24.1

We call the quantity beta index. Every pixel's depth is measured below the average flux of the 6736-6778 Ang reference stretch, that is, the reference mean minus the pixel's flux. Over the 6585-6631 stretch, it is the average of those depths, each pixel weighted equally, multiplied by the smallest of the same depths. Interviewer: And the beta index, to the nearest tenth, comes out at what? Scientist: 2.7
